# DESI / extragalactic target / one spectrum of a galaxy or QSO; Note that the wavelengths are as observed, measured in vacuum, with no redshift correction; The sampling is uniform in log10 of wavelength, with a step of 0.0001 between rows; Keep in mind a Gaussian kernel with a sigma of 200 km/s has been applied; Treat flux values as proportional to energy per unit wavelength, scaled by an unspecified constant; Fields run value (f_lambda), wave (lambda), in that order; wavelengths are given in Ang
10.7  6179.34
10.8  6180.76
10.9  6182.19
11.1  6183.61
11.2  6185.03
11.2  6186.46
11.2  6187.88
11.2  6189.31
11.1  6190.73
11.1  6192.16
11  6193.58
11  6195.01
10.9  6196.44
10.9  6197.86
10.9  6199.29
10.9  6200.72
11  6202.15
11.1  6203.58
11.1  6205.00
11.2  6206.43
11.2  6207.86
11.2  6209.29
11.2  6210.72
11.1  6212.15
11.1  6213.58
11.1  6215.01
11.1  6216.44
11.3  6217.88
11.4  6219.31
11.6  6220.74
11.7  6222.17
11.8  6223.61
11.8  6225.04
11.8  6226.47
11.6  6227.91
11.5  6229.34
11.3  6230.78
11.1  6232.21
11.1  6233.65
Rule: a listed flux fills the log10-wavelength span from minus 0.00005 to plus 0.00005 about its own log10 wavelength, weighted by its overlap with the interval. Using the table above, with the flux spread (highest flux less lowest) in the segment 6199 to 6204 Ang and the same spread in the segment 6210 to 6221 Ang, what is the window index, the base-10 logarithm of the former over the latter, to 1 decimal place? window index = -0.4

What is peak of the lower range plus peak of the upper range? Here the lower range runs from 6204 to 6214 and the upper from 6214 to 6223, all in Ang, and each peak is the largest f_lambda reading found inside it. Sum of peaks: 22.9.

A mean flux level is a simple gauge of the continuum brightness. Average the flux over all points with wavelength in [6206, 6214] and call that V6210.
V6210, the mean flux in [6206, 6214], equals 11.17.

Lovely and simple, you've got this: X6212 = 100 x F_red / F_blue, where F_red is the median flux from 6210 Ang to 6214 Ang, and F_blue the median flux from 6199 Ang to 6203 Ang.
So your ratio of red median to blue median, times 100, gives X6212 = 102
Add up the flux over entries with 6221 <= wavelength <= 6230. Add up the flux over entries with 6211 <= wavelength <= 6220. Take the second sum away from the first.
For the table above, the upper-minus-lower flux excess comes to 3.1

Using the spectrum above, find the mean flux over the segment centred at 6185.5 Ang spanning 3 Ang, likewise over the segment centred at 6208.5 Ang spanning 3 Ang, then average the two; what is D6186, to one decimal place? 11.2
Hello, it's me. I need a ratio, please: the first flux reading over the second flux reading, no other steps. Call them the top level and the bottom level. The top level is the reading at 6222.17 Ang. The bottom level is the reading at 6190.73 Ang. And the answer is 1.05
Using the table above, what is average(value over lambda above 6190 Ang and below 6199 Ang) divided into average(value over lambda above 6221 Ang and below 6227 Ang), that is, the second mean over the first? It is 1.07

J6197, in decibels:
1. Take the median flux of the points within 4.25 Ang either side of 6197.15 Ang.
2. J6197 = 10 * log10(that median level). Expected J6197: 10.4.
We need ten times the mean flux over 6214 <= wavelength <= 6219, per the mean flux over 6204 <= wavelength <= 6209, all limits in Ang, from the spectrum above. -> 10.0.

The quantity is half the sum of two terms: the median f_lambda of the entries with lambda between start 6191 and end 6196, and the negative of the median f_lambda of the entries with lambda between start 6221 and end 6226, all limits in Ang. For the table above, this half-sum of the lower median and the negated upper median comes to -0.40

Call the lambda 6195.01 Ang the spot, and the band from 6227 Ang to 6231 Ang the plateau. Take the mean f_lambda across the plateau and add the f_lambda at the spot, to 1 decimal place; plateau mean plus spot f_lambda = 22.5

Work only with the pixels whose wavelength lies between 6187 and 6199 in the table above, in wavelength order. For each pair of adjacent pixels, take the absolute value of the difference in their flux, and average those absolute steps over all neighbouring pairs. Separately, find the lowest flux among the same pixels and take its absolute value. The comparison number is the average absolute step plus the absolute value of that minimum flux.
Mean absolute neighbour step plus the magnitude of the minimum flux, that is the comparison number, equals 10.9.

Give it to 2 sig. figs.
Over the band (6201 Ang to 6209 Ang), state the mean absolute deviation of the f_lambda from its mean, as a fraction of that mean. 0.0058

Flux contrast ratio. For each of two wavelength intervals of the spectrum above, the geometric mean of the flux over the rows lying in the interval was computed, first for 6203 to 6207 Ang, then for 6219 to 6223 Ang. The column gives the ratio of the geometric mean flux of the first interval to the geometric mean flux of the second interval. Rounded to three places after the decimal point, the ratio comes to 0.963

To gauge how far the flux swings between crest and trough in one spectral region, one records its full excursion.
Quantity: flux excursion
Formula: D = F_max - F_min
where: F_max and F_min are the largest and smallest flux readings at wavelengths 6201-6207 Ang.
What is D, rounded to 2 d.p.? 0.20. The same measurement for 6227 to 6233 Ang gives 0.50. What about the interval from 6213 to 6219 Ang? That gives 0.20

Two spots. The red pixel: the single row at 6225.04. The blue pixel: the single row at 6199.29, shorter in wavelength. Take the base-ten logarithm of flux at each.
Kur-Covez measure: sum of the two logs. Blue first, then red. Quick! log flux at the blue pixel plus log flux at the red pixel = 2.11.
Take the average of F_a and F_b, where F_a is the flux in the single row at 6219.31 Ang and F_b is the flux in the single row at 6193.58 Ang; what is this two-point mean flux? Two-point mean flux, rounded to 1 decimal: 11.2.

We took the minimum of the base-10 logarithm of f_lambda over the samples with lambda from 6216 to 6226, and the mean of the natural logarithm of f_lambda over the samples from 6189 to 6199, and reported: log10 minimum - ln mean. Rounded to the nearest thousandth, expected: -1.355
